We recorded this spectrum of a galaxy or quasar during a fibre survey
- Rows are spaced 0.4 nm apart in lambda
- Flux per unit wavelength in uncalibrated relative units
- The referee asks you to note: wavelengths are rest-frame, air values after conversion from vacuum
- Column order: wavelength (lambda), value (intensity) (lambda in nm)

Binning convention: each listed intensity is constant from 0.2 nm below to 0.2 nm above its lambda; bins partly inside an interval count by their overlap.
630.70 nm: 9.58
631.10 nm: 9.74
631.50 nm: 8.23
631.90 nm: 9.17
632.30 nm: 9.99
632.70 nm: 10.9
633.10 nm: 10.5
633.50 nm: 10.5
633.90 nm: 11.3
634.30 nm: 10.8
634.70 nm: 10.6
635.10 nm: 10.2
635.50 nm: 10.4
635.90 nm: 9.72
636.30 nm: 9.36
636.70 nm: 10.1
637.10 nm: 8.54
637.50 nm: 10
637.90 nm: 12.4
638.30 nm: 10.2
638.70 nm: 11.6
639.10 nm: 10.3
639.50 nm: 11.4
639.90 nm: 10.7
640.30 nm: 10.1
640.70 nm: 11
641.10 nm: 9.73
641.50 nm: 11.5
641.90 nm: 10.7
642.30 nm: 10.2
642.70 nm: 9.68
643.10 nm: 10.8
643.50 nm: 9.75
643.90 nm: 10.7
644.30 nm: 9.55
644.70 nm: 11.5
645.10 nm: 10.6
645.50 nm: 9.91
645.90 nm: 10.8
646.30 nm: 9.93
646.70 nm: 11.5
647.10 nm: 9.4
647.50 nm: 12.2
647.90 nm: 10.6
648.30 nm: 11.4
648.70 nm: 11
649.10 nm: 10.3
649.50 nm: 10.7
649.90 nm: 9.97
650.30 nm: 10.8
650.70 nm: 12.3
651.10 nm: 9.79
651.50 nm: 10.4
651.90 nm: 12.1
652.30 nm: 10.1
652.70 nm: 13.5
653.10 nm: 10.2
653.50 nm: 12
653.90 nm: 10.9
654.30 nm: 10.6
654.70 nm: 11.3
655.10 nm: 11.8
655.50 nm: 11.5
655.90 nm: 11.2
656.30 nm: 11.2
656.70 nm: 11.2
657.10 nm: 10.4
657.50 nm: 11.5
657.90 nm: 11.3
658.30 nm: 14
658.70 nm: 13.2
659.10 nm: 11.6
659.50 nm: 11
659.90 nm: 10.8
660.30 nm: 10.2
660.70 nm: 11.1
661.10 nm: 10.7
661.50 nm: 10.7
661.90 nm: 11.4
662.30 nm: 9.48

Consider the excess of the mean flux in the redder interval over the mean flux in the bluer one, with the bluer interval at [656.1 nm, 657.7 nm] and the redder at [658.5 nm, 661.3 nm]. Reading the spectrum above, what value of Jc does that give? 0.15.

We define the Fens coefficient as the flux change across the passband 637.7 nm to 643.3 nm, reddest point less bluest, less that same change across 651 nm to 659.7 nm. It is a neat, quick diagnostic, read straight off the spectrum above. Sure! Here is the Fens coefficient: -2.8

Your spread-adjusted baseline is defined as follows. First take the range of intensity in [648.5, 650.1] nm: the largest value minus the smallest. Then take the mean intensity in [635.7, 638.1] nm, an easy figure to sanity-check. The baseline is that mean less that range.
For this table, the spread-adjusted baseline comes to 9.0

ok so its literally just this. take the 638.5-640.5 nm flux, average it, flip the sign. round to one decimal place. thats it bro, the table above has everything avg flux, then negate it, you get -10.8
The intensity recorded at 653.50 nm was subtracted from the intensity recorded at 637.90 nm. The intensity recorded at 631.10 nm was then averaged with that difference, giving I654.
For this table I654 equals 5.1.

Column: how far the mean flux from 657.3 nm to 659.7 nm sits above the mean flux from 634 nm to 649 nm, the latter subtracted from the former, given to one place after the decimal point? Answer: 1.6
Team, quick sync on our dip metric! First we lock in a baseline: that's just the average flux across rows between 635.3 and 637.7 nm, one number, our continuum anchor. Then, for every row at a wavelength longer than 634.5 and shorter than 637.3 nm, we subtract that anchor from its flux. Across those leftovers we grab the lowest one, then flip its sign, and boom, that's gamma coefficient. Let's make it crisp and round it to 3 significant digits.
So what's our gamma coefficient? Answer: 1.15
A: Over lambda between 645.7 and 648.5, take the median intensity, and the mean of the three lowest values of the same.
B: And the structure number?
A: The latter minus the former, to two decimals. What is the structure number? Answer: -0.82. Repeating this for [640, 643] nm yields -0.36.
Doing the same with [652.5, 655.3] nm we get -0.73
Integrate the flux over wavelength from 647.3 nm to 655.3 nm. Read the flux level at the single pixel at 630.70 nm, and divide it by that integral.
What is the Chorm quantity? 0.108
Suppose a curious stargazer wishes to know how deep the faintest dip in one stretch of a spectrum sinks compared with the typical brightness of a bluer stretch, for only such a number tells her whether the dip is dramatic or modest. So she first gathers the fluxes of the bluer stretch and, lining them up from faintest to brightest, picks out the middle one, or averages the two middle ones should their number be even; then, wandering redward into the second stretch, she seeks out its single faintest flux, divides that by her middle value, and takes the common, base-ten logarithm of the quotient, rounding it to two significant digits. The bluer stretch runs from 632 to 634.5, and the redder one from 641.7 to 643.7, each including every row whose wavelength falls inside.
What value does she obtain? -0.041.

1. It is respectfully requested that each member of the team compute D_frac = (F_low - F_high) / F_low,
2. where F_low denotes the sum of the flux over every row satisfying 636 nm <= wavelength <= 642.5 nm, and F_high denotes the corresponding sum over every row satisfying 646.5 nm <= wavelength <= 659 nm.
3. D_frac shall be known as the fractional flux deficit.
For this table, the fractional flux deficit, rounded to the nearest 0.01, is -1.08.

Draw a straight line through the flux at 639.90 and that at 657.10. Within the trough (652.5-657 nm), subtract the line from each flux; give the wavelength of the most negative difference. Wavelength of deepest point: 653.10 nm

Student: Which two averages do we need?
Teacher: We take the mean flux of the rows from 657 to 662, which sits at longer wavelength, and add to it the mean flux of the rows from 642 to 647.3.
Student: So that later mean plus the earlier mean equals 21.7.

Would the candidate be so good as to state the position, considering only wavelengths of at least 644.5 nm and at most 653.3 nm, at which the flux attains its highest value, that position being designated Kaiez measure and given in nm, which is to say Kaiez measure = 652.70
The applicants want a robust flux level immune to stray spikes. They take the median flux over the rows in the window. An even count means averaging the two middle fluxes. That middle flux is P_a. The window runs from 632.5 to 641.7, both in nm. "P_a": 10.5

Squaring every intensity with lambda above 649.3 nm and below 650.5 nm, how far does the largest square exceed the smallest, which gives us 17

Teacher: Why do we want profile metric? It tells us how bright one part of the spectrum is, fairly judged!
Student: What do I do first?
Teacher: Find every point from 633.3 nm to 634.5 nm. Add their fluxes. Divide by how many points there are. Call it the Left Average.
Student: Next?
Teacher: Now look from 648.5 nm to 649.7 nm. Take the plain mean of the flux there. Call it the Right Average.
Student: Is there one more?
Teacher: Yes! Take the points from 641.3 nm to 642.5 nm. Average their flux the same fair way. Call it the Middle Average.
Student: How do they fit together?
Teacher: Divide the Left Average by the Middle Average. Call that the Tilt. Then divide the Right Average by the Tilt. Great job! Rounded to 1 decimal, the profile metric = 10.6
